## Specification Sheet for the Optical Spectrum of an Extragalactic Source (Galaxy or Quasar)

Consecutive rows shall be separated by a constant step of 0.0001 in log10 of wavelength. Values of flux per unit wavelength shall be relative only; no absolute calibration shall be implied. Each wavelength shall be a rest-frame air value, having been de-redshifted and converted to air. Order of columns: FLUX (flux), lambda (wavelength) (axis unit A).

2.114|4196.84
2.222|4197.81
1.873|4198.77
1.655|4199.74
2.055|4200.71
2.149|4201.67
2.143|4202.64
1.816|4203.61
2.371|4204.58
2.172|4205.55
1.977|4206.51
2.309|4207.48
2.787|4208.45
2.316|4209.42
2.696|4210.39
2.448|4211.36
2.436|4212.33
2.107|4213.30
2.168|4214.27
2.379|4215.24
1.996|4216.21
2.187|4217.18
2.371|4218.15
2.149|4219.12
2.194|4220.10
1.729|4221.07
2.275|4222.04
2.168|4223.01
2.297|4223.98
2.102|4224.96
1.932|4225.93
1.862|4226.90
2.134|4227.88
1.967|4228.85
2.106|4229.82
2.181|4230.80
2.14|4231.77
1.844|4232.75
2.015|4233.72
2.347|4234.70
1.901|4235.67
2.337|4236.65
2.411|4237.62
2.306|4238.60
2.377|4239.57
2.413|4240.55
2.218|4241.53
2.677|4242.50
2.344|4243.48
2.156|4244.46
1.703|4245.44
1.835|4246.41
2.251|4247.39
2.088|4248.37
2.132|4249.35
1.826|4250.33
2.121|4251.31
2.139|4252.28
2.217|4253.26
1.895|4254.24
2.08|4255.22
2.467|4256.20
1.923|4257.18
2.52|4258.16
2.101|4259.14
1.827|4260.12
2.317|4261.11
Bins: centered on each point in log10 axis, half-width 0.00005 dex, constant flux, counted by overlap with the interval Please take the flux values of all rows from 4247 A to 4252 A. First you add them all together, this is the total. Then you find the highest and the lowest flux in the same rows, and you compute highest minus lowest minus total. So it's -10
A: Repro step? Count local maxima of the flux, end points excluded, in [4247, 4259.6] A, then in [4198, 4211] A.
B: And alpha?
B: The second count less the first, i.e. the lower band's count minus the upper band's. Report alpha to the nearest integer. -1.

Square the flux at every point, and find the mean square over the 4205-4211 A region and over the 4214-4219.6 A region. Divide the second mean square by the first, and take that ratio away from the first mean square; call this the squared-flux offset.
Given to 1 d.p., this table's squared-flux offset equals 4.9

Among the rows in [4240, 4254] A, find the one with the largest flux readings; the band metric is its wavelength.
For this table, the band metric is 4242.50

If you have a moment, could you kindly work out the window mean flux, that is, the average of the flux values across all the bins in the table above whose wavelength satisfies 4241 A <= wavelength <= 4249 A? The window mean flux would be 2.16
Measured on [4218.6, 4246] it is 2.15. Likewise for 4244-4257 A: 2.07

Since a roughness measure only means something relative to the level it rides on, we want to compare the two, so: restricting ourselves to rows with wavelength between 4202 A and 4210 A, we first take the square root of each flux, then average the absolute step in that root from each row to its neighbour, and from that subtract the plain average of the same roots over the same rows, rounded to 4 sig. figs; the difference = -1.371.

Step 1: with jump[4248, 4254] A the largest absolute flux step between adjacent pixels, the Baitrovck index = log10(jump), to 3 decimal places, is -0.514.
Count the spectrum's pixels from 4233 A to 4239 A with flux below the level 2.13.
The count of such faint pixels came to 2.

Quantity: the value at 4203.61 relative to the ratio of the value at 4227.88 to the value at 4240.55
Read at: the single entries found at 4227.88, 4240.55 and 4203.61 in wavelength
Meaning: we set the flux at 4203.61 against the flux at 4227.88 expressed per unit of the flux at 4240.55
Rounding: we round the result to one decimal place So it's 2.1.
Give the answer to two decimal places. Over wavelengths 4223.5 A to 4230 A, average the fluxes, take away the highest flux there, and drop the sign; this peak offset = 0.24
